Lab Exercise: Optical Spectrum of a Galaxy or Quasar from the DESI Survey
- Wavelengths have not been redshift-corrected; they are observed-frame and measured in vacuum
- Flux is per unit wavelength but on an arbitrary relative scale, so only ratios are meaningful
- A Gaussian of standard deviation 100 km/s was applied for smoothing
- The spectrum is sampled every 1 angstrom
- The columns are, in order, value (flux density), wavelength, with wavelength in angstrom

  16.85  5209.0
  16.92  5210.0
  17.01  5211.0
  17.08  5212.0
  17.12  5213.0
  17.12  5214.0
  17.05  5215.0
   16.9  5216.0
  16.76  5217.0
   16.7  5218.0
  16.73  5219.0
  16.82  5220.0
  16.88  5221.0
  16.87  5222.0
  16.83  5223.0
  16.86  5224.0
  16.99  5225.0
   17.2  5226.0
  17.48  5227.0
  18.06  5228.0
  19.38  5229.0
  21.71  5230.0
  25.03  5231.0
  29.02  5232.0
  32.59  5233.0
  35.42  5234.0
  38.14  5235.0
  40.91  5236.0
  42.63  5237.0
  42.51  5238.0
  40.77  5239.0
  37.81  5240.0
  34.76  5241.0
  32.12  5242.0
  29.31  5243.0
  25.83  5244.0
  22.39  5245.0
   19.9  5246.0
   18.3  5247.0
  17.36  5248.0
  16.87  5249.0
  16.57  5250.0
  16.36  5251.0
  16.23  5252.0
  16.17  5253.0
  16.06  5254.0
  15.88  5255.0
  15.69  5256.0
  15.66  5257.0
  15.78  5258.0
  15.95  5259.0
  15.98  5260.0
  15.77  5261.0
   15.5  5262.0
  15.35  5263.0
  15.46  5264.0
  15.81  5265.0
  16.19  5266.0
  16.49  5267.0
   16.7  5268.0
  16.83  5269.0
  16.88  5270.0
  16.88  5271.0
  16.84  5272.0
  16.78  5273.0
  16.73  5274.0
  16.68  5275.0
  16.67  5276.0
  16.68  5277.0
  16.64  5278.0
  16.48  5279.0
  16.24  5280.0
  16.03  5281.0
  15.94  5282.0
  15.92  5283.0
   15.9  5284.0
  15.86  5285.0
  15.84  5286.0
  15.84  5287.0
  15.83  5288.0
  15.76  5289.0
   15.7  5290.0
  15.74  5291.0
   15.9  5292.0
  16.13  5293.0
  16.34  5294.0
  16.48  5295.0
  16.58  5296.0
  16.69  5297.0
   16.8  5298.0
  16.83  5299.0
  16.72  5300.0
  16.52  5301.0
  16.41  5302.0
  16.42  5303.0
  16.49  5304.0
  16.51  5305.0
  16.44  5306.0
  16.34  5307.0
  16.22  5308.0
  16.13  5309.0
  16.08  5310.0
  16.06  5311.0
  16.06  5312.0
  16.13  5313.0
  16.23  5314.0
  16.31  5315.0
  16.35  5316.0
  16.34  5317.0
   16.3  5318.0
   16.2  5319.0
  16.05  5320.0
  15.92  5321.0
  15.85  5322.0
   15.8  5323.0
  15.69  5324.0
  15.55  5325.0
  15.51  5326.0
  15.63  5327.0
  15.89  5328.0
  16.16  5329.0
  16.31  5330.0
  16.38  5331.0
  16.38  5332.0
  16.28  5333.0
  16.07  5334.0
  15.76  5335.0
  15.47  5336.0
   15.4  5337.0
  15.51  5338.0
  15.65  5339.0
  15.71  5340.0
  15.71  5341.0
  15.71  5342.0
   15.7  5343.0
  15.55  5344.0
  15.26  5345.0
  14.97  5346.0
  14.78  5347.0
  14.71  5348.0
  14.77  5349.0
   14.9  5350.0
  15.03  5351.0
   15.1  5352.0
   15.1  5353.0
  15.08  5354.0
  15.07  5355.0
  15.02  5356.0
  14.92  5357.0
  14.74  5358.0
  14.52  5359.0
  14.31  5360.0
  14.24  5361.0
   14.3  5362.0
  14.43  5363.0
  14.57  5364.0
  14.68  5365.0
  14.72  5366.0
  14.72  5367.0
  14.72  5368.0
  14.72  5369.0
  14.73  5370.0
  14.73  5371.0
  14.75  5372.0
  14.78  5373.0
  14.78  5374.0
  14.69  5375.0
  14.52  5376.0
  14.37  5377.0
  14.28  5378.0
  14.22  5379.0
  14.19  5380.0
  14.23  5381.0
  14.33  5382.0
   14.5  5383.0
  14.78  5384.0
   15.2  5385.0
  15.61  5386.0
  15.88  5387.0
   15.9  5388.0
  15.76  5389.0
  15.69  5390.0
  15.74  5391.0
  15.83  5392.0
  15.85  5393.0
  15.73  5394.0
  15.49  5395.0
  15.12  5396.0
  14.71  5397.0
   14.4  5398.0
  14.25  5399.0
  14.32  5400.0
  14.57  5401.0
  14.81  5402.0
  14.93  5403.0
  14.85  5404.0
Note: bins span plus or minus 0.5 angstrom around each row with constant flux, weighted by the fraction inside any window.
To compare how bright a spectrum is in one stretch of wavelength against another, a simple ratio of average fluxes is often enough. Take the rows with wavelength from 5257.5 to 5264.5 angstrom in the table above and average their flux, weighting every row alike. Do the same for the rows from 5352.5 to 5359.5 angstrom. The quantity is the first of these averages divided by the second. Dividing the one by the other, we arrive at 1.05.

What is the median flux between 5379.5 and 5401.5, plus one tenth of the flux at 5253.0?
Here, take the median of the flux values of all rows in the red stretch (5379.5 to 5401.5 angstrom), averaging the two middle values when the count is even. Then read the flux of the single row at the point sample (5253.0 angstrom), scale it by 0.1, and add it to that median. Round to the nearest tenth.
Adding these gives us 16.8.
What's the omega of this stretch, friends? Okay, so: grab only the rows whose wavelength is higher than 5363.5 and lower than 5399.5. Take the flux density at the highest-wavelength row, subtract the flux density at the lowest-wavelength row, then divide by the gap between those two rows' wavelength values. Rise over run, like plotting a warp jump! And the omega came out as -0.01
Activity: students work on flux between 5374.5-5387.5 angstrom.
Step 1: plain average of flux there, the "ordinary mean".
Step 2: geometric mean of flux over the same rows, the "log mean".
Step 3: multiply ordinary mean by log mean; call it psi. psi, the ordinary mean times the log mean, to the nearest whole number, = 215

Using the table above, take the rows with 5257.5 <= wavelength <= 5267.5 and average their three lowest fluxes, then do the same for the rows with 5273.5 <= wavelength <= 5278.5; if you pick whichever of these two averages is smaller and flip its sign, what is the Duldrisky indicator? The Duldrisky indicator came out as -15.4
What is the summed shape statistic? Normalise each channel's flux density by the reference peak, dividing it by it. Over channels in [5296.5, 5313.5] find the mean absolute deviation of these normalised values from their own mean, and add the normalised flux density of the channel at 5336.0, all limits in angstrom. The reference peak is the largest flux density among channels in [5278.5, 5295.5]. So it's 0.952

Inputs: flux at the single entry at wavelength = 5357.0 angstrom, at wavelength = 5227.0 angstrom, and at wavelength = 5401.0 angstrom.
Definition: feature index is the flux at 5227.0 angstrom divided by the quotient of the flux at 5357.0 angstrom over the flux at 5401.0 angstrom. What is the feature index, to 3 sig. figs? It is 17.1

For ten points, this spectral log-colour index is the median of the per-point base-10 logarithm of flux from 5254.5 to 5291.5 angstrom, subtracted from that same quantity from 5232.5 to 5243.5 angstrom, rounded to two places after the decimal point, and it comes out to 0.38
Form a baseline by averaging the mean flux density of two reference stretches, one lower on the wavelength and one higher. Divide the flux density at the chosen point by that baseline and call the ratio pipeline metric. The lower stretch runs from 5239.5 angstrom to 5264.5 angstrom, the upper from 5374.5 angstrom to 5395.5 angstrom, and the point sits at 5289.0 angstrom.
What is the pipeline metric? 0.91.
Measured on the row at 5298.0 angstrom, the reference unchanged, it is 0.97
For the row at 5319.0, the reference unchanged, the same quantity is 0.93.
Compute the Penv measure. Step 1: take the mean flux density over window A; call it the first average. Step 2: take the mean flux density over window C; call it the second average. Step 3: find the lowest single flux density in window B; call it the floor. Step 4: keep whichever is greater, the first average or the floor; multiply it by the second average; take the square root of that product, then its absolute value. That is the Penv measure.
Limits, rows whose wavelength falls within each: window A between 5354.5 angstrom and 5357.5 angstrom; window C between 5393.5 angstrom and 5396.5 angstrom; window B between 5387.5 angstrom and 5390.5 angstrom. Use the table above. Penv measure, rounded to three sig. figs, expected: 15.6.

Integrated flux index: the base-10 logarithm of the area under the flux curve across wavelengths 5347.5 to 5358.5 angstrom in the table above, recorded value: 2.2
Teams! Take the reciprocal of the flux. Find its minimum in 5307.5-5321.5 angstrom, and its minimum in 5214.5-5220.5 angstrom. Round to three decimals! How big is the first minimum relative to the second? 1.043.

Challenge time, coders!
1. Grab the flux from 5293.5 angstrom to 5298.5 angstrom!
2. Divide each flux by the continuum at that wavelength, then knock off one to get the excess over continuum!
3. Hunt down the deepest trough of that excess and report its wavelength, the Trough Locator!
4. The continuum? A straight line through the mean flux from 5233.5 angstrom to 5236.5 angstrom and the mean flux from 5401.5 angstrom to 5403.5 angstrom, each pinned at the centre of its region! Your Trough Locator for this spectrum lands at 5294.0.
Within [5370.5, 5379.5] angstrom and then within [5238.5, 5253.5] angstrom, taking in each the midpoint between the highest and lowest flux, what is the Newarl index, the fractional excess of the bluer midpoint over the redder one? 1.0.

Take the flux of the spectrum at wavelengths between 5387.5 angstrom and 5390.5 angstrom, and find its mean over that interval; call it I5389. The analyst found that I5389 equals 15.8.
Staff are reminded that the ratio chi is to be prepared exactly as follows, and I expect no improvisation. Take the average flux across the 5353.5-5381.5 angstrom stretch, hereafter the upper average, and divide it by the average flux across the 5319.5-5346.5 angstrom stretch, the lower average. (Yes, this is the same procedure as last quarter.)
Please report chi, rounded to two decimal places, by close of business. 0.93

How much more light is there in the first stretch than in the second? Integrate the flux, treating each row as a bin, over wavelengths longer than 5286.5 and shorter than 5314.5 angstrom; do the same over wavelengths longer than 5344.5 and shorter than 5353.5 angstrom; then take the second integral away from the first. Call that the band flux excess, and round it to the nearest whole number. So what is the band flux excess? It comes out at 321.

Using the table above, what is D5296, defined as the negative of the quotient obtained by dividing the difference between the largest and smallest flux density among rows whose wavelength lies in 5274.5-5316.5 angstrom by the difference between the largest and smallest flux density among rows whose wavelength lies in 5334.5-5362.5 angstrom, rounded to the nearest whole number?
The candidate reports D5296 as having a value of -1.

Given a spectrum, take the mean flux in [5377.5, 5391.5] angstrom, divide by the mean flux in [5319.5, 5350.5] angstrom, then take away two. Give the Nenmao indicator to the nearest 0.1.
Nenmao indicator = -1.0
